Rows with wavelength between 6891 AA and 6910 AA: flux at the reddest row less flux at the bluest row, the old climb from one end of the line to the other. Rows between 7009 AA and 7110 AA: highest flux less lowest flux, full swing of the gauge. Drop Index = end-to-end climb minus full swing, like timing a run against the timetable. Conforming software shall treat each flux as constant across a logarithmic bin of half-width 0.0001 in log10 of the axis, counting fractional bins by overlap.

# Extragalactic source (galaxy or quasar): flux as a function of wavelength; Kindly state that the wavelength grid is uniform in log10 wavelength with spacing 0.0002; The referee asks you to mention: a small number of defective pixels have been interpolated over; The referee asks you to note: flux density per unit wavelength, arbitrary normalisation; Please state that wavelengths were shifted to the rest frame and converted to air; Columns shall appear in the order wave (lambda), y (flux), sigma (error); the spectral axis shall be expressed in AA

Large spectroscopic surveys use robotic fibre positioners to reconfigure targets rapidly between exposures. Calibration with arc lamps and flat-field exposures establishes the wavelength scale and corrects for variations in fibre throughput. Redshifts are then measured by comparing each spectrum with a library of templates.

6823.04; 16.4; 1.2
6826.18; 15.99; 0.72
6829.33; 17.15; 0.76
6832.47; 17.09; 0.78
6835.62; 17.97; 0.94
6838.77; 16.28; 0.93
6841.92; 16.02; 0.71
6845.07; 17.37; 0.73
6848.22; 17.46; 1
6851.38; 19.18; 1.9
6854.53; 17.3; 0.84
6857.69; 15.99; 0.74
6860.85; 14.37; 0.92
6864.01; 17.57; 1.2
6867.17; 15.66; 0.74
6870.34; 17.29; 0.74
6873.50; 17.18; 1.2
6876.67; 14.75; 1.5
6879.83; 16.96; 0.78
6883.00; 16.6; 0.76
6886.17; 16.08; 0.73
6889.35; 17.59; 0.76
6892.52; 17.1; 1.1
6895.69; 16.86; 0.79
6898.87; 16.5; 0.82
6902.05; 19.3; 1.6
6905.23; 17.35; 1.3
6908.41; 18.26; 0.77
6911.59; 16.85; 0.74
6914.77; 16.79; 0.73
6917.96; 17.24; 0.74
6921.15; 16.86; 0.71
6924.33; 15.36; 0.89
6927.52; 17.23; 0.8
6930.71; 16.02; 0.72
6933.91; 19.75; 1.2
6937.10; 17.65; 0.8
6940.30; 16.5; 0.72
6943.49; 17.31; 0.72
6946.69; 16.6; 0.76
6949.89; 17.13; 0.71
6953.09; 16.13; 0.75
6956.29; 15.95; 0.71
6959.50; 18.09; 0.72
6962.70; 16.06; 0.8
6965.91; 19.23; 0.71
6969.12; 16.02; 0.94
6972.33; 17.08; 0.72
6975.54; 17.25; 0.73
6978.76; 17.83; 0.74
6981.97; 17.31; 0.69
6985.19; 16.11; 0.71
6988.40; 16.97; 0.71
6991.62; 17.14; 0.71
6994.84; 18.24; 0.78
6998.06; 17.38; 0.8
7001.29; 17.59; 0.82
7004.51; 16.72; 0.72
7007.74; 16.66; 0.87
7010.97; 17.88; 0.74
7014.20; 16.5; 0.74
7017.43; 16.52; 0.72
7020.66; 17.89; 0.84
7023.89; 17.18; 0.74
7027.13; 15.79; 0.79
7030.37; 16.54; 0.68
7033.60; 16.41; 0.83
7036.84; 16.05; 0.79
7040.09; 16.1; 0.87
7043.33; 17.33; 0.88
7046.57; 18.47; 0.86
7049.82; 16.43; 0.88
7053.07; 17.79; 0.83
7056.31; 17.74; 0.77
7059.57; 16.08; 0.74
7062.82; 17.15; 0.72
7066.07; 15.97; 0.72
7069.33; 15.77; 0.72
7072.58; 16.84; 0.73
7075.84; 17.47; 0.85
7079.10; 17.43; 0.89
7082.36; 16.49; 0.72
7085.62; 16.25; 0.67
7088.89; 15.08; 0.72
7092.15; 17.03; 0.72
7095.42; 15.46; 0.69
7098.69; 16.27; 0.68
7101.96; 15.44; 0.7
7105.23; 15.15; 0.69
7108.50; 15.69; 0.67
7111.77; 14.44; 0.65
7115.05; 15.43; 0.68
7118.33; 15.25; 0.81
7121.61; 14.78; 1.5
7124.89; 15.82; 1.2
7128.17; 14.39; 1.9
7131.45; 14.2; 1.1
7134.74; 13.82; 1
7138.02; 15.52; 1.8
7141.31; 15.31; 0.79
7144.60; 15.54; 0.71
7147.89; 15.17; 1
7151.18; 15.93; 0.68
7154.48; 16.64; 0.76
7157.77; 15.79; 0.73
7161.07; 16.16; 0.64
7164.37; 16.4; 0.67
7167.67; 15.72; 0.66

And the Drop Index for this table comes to -2.2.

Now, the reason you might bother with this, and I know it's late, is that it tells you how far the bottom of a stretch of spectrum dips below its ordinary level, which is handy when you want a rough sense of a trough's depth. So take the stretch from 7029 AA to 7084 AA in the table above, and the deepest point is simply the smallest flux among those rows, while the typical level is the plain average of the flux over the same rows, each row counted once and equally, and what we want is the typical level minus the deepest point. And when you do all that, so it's 1.06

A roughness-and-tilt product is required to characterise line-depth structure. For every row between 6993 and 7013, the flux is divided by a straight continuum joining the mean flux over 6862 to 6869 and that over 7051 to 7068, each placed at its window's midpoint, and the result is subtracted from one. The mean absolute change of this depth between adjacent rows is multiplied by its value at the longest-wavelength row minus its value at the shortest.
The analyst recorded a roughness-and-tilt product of 0.0009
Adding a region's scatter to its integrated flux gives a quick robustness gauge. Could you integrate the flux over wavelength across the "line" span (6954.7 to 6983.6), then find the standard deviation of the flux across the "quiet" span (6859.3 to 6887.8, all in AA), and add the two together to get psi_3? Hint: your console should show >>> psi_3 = 498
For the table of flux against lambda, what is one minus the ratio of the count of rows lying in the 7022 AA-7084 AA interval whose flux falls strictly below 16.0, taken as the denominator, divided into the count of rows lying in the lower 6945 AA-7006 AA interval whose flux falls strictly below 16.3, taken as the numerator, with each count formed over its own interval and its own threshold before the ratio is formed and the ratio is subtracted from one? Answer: -1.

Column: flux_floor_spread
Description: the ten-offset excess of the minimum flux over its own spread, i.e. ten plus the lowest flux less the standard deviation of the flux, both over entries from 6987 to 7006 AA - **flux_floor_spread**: 26.2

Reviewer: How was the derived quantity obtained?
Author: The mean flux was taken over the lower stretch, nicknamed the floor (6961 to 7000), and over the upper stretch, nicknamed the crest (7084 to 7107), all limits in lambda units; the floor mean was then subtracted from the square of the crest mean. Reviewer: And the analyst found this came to 233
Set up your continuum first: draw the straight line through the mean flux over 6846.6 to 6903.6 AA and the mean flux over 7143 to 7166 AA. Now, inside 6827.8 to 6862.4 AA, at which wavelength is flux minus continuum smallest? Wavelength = 6860.85 AA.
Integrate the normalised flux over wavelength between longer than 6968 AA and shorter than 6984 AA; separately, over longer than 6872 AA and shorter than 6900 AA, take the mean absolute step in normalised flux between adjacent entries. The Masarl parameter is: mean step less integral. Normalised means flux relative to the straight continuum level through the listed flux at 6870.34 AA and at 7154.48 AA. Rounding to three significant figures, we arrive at -16.0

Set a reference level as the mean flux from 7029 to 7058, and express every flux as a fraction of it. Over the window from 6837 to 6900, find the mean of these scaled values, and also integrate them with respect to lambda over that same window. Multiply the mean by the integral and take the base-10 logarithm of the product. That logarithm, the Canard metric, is 1.79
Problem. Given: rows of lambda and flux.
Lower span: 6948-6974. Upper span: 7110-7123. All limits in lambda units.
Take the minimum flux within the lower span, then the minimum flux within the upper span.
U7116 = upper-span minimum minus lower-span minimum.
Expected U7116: -1.5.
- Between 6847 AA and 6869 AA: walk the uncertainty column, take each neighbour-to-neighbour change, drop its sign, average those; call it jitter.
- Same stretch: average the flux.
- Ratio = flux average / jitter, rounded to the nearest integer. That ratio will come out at 34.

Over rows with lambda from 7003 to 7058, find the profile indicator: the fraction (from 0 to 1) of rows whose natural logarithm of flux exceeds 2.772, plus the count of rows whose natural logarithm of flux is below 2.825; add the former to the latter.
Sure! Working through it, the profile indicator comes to 11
